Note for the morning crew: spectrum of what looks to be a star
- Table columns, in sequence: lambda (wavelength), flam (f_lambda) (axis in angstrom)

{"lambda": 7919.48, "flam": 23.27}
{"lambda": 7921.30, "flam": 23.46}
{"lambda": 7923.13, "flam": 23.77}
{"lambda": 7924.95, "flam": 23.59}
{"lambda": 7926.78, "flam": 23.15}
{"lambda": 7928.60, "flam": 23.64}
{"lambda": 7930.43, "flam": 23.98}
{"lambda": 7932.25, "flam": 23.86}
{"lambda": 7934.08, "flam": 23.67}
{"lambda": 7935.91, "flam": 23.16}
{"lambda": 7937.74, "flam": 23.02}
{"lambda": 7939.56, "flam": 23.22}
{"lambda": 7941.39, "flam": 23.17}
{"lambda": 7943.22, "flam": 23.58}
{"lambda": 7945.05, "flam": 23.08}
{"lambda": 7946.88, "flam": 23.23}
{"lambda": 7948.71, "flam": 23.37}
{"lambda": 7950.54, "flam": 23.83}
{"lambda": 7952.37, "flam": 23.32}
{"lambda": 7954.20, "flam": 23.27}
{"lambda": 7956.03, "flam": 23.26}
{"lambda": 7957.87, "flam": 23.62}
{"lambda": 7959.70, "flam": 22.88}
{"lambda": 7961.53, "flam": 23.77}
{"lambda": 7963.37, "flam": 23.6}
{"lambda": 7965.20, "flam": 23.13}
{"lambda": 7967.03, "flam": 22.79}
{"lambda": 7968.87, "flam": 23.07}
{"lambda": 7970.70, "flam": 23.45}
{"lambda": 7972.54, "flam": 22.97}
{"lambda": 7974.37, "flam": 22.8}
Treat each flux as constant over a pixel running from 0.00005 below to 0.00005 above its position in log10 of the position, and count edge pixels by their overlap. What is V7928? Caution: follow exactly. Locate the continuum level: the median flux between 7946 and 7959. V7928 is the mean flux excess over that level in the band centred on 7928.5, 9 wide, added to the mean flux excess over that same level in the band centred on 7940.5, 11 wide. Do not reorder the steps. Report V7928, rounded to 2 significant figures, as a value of 0.21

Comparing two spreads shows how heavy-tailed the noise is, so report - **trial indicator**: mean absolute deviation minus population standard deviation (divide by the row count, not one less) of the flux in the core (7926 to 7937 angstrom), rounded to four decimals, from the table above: -0.0381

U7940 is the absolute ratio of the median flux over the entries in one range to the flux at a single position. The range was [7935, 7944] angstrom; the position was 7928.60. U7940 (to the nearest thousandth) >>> 0.980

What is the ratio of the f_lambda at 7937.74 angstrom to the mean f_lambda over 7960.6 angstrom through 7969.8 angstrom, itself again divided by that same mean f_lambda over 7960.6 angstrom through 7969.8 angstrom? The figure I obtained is 0.0425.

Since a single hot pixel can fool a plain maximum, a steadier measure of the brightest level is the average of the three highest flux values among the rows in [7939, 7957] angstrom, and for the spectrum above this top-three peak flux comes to 23.6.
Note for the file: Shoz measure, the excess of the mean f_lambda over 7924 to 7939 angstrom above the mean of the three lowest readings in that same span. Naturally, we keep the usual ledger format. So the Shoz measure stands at 0.40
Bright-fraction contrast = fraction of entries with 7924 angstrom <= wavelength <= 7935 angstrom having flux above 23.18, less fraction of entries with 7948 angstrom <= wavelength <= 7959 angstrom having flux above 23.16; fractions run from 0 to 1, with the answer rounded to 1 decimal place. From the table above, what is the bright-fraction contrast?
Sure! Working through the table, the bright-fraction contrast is -0.2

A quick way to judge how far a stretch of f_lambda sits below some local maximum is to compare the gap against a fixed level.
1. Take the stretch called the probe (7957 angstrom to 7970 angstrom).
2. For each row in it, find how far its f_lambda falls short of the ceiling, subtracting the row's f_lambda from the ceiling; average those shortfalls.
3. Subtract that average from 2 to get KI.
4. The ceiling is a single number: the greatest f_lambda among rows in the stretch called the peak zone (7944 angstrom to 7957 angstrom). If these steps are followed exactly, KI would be 1.44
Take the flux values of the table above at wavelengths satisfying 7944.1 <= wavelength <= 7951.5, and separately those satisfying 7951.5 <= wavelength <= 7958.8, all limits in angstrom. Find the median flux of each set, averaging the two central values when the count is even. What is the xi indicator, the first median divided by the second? 1.000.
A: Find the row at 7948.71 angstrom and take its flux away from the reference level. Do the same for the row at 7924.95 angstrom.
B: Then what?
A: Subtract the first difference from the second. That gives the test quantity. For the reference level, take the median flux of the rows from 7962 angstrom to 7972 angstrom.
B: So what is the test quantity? -0.22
